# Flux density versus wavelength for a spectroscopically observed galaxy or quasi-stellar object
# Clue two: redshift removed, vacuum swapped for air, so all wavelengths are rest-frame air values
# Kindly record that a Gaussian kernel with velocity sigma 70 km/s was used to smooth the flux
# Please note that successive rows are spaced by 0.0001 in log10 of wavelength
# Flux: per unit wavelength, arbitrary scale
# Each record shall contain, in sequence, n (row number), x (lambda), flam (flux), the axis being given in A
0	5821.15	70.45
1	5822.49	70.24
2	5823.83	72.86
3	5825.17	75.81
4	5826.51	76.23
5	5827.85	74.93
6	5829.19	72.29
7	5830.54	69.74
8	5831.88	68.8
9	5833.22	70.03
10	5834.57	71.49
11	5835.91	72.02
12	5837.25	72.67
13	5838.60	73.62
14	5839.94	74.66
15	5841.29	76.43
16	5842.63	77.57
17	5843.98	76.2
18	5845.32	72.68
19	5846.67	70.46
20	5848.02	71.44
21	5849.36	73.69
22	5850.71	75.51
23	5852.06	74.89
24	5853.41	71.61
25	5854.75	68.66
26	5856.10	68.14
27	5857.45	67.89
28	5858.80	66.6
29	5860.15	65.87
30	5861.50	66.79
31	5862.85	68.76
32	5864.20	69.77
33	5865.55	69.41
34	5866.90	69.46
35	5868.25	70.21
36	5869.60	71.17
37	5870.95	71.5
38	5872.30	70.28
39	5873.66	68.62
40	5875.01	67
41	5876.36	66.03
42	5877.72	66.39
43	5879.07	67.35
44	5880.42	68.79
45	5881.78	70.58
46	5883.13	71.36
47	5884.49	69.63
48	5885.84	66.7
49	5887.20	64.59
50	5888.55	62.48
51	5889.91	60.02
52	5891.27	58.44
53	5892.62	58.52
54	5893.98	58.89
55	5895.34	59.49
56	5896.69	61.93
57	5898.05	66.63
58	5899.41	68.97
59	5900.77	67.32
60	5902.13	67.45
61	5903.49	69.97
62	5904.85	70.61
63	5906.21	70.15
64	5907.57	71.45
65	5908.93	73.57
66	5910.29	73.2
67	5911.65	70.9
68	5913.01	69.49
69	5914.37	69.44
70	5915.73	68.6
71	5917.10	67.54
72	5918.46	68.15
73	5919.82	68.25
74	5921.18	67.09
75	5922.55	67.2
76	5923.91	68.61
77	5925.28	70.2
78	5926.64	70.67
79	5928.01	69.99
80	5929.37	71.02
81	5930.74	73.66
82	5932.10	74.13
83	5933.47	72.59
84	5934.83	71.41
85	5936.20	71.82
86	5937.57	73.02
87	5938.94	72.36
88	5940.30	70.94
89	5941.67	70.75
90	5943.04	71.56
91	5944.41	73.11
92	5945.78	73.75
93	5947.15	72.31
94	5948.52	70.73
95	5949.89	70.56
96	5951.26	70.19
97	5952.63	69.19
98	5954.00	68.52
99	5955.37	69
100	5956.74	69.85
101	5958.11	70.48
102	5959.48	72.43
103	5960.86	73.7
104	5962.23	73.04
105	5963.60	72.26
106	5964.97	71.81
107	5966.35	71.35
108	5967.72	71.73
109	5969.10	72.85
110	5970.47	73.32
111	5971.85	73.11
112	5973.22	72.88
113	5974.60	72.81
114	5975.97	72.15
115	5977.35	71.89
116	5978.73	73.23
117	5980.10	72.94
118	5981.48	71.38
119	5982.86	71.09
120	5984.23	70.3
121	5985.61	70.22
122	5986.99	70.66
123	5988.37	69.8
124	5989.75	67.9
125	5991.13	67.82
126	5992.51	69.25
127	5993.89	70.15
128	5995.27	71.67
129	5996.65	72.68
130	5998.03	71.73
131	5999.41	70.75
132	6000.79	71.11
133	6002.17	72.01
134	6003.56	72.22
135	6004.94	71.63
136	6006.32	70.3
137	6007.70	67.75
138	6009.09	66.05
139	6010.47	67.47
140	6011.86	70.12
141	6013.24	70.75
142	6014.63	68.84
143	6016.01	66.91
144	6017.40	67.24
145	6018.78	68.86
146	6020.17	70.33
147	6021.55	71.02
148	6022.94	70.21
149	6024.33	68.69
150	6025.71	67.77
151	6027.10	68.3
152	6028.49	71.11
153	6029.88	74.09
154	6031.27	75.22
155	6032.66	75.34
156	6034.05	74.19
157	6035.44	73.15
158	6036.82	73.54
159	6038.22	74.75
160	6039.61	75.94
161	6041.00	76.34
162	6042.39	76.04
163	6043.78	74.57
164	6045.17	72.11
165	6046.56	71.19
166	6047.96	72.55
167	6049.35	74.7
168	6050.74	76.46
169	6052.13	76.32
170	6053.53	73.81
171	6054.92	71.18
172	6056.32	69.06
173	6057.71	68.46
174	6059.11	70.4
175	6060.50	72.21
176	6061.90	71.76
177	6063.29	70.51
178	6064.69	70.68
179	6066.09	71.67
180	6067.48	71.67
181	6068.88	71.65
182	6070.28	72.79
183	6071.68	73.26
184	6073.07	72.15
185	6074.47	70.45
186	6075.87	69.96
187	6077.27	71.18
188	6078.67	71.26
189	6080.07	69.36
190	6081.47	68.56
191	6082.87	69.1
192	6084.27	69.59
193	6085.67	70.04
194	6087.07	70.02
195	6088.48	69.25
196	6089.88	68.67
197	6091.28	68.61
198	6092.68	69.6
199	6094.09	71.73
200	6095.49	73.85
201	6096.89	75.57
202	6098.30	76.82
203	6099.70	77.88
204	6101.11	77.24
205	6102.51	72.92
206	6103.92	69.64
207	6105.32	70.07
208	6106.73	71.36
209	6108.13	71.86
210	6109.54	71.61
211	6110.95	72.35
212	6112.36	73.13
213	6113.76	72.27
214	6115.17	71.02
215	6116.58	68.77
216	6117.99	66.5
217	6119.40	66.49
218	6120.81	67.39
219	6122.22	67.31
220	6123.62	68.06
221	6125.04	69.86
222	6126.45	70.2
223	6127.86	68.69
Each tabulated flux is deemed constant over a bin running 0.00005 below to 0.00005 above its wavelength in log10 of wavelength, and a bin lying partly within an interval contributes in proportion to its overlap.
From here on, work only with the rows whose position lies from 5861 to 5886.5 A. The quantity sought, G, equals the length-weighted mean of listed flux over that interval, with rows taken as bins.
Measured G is 69.0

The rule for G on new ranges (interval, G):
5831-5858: 72.4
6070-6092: 70.2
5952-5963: 70.8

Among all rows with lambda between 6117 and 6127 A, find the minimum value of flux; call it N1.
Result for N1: 66.49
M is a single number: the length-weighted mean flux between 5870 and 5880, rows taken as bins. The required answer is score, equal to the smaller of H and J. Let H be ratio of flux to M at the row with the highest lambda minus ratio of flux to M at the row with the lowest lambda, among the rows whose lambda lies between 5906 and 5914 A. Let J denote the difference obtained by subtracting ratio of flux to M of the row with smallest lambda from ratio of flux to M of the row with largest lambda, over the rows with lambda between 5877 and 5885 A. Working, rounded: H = -0.01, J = 0.047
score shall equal -0.010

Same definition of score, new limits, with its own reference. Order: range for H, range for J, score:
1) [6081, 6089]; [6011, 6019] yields -0.018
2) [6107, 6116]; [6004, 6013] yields -0.022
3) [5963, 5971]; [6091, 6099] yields 0.016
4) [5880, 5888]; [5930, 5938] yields -0.062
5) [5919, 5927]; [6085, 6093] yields -0.006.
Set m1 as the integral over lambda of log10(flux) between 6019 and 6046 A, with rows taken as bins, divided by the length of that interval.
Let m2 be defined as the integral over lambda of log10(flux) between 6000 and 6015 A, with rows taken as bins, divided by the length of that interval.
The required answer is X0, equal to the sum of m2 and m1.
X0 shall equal 3.70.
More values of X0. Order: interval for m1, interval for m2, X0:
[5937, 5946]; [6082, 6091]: 3.70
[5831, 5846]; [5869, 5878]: 3.70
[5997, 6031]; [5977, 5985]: 3.70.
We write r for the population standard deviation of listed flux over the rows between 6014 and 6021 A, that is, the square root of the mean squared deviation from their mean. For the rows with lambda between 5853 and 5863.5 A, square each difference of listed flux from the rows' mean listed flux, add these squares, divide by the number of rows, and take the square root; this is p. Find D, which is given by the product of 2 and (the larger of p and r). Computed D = 3.3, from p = 1.7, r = 1.24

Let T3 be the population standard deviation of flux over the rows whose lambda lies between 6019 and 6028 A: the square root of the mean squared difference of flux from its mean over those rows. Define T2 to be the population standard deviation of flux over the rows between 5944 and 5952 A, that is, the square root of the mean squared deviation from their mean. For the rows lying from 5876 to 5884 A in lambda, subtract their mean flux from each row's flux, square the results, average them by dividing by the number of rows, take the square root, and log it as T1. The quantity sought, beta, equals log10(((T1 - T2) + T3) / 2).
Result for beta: -0.033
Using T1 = 2.0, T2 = 1.36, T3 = 1.2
